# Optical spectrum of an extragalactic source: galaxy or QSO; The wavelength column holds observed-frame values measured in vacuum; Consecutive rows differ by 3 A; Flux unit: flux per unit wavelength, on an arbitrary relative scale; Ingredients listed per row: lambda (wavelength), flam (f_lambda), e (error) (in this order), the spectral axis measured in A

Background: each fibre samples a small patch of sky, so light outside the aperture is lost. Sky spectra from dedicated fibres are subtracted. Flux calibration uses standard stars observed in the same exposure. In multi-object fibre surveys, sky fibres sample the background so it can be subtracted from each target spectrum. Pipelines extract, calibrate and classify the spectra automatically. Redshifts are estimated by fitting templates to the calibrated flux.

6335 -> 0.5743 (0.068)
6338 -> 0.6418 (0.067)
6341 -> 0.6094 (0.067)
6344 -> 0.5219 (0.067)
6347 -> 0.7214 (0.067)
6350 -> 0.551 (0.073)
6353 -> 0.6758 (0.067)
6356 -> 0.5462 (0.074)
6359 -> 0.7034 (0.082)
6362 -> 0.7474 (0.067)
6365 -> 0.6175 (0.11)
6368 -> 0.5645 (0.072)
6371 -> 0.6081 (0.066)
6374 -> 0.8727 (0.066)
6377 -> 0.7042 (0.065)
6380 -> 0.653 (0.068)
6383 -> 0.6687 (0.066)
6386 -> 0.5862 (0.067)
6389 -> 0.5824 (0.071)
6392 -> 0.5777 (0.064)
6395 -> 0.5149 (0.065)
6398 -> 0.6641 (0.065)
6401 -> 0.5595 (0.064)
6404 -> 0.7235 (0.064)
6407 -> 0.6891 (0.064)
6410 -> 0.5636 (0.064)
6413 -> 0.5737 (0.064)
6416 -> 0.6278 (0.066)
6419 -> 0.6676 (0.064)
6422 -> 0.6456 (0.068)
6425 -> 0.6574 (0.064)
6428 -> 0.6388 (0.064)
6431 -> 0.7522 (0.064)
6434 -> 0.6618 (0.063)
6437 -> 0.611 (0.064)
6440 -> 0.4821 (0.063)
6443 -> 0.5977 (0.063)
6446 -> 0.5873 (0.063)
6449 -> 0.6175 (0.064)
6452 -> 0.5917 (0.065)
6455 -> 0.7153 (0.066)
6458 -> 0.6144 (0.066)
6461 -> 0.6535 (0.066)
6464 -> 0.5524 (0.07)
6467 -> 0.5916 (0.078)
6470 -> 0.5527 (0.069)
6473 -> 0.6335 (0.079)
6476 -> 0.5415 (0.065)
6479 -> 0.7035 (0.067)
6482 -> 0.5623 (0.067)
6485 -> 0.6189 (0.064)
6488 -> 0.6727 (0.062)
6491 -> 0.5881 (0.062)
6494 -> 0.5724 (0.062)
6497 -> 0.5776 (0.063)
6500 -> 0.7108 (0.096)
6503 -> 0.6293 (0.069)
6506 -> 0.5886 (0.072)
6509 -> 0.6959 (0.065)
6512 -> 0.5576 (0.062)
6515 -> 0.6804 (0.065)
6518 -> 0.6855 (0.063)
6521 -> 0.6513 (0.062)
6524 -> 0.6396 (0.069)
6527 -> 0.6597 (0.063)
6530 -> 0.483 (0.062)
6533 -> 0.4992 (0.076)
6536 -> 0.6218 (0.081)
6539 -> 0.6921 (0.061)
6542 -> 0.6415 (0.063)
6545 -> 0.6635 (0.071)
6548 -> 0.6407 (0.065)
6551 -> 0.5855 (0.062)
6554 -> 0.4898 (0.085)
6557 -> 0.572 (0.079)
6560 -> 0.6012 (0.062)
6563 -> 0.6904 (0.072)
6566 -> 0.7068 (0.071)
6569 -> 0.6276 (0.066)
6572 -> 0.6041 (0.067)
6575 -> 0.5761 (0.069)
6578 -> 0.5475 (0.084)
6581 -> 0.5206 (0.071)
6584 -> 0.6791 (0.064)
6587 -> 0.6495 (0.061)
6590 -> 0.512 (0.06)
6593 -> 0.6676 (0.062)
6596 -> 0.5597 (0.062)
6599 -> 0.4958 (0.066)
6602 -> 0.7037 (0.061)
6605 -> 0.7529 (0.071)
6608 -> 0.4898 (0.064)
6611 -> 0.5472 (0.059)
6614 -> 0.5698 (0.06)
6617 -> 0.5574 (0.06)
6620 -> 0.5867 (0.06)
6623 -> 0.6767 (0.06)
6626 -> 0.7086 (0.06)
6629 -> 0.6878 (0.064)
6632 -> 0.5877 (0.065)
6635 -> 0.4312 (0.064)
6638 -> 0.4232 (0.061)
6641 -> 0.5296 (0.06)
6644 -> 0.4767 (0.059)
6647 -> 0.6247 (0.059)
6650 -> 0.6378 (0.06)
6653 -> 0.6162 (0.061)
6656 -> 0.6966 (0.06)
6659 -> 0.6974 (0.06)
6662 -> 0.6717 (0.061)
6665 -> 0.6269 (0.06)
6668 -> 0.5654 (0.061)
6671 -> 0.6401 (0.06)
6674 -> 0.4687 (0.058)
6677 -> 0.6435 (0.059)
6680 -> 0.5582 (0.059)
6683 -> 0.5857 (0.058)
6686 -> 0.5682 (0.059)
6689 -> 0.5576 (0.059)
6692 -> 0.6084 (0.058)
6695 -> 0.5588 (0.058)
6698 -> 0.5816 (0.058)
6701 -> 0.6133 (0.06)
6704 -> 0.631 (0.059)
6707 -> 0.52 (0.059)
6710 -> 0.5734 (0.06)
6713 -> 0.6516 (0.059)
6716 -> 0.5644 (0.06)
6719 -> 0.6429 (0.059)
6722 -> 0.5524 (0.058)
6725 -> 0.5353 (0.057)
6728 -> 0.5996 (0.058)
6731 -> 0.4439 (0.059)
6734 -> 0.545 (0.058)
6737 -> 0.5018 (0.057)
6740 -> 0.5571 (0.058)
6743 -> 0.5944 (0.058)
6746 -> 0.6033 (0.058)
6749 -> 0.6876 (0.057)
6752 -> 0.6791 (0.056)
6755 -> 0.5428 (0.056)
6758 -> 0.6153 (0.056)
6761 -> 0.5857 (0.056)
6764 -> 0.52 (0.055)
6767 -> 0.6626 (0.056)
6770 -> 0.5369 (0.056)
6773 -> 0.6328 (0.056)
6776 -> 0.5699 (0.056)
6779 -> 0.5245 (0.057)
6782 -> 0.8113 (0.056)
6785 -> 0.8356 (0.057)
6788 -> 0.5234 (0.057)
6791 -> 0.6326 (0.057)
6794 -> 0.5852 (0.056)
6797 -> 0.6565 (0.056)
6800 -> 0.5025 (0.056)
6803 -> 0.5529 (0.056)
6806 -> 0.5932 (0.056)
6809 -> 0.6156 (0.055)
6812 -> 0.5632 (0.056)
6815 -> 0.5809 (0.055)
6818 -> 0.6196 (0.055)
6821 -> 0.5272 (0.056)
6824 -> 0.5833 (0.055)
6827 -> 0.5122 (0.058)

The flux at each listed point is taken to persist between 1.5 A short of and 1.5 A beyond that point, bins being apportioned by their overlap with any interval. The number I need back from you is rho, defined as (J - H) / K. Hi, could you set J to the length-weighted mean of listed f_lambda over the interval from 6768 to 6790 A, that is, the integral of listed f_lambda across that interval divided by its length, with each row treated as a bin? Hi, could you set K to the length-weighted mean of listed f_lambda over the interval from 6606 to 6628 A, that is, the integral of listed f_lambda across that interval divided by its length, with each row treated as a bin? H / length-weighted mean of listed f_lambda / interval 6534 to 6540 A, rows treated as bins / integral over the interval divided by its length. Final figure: -0.01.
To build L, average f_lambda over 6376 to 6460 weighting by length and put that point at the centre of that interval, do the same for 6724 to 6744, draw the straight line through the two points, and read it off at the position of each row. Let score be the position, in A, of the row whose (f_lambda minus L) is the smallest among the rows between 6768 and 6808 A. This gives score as 6800 A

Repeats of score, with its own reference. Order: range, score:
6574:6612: 6608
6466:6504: 6476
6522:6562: 6530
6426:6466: 6440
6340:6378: 6344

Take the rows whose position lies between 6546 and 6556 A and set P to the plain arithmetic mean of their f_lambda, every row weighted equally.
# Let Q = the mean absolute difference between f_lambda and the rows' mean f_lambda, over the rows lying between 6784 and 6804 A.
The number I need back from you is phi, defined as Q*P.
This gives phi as 0.047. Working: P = 0.57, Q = 0.082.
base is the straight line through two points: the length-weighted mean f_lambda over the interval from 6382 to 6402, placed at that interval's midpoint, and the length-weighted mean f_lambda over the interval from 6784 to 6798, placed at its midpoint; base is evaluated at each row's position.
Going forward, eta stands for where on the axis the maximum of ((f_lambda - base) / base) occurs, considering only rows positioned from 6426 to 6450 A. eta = 6431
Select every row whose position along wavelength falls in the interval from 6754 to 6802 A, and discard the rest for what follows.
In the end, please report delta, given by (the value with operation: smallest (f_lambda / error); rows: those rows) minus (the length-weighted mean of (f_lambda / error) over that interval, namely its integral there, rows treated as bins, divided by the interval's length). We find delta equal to -1.9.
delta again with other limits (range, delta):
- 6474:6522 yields -2.1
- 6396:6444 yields -2.2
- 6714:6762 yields -2.5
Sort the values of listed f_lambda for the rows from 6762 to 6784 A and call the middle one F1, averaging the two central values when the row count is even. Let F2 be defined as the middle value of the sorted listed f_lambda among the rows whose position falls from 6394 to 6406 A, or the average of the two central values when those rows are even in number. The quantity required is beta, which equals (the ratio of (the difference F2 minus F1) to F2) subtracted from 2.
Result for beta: 1.93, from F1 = 0.57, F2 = 0.612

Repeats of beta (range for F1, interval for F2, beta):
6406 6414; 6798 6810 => 2.00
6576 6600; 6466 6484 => 1.96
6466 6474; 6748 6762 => 1.96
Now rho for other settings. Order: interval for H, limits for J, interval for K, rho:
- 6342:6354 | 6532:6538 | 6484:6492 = -0.06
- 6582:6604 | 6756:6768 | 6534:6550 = -0.03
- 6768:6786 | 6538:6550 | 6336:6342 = 0.01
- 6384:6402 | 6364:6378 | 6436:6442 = 0.17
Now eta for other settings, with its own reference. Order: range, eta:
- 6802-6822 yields 6818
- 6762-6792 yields 6785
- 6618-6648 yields 6626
